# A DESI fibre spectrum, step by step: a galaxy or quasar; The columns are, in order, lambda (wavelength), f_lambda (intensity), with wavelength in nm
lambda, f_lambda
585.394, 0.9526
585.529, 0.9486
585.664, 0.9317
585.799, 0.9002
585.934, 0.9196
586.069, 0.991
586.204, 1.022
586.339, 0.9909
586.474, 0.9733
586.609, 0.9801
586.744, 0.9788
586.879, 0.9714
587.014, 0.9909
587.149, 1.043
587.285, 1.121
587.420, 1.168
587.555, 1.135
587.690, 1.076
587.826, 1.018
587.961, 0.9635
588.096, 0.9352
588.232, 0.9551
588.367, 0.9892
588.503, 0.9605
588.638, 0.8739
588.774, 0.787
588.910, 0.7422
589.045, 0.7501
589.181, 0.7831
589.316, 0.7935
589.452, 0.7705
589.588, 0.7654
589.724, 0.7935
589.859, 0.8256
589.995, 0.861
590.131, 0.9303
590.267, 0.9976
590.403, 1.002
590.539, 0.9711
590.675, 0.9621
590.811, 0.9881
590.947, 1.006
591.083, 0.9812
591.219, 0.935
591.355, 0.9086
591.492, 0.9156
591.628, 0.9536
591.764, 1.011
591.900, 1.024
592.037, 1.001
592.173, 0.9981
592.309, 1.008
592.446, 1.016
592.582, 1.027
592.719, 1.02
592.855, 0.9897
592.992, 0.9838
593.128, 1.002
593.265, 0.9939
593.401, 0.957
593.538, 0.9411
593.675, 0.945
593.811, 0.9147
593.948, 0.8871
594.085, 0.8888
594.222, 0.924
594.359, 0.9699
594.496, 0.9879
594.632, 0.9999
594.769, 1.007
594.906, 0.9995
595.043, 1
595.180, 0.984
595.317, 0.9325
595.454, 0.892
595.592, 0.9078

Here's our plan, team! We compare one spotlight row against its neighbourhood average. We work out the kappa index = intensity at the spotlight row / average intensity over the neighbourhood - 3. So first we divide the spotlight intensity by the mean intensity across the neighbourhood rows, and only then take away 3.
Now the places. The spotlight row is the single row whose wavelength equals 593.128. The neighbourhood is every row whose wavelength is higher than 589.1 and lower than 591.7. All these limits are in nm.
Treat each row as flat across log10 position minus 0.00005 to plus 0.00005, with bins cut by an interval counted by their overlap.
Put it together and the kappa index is -1.89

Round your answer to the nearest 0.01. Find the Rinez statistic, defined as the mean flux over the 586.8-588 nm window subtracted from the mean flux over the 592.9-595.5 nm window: -0.10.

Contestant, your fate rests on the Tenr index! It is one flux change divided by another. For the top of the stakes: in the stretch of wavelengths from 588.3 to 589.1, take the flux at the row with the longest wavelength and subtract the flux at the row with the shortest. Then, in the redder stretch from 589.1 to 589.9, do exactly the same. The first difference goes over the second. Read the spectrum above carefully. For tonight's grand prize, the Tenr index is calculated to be -5.6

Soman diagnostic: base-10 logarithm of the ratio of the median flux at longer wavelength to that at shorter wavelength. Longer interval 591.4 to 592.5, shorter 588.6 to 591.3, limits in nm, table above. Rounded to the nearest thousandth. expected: 0.064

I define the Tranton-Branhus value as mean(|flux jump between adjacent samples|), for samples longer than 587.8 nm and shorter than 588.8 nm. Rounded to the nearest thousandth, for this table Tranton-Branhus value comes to 0.048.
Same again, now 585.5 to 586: 0.023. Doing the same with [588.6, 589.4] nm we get 0.037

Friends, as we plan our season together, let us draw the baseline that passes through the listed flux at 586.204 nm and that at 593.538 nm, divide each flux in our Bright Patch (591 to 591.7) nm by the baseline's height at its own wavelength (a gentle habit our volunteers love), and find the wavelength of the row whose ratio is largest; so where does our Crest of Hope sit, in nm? 591.083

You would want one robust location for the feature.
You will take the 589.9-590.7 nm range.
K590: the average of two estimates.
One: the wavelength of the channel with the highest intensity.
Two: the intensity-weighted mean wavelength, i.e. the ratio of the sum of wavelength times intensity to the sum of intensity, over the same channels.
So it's 590.37 nm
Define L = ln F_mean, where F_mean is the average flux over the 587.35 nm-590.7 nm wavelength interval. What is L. -0.09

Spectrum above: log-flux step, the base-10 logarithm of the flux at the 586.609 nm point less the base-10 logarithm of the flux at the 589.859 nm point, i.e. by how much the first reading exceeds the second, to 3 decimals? 0.075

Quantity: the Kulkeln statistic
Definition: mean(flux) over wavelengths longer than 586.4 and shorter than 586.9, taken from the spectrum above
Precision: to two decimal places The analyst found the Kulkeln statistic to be 0.98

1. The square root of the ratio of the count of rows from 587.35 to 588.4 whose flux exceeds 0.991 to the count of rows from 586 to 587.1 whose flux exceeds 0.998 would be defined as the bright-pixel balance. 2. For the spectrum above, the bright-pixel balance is 2.0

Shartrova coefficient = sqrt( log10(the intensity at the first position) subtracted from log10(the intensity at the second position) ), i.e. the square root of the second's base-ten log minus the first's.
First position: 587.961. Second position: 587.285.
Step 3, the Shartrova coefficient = 0.256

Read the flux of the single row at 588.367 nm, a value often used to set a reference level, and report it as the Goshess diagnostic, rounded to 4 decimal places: 0.9892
